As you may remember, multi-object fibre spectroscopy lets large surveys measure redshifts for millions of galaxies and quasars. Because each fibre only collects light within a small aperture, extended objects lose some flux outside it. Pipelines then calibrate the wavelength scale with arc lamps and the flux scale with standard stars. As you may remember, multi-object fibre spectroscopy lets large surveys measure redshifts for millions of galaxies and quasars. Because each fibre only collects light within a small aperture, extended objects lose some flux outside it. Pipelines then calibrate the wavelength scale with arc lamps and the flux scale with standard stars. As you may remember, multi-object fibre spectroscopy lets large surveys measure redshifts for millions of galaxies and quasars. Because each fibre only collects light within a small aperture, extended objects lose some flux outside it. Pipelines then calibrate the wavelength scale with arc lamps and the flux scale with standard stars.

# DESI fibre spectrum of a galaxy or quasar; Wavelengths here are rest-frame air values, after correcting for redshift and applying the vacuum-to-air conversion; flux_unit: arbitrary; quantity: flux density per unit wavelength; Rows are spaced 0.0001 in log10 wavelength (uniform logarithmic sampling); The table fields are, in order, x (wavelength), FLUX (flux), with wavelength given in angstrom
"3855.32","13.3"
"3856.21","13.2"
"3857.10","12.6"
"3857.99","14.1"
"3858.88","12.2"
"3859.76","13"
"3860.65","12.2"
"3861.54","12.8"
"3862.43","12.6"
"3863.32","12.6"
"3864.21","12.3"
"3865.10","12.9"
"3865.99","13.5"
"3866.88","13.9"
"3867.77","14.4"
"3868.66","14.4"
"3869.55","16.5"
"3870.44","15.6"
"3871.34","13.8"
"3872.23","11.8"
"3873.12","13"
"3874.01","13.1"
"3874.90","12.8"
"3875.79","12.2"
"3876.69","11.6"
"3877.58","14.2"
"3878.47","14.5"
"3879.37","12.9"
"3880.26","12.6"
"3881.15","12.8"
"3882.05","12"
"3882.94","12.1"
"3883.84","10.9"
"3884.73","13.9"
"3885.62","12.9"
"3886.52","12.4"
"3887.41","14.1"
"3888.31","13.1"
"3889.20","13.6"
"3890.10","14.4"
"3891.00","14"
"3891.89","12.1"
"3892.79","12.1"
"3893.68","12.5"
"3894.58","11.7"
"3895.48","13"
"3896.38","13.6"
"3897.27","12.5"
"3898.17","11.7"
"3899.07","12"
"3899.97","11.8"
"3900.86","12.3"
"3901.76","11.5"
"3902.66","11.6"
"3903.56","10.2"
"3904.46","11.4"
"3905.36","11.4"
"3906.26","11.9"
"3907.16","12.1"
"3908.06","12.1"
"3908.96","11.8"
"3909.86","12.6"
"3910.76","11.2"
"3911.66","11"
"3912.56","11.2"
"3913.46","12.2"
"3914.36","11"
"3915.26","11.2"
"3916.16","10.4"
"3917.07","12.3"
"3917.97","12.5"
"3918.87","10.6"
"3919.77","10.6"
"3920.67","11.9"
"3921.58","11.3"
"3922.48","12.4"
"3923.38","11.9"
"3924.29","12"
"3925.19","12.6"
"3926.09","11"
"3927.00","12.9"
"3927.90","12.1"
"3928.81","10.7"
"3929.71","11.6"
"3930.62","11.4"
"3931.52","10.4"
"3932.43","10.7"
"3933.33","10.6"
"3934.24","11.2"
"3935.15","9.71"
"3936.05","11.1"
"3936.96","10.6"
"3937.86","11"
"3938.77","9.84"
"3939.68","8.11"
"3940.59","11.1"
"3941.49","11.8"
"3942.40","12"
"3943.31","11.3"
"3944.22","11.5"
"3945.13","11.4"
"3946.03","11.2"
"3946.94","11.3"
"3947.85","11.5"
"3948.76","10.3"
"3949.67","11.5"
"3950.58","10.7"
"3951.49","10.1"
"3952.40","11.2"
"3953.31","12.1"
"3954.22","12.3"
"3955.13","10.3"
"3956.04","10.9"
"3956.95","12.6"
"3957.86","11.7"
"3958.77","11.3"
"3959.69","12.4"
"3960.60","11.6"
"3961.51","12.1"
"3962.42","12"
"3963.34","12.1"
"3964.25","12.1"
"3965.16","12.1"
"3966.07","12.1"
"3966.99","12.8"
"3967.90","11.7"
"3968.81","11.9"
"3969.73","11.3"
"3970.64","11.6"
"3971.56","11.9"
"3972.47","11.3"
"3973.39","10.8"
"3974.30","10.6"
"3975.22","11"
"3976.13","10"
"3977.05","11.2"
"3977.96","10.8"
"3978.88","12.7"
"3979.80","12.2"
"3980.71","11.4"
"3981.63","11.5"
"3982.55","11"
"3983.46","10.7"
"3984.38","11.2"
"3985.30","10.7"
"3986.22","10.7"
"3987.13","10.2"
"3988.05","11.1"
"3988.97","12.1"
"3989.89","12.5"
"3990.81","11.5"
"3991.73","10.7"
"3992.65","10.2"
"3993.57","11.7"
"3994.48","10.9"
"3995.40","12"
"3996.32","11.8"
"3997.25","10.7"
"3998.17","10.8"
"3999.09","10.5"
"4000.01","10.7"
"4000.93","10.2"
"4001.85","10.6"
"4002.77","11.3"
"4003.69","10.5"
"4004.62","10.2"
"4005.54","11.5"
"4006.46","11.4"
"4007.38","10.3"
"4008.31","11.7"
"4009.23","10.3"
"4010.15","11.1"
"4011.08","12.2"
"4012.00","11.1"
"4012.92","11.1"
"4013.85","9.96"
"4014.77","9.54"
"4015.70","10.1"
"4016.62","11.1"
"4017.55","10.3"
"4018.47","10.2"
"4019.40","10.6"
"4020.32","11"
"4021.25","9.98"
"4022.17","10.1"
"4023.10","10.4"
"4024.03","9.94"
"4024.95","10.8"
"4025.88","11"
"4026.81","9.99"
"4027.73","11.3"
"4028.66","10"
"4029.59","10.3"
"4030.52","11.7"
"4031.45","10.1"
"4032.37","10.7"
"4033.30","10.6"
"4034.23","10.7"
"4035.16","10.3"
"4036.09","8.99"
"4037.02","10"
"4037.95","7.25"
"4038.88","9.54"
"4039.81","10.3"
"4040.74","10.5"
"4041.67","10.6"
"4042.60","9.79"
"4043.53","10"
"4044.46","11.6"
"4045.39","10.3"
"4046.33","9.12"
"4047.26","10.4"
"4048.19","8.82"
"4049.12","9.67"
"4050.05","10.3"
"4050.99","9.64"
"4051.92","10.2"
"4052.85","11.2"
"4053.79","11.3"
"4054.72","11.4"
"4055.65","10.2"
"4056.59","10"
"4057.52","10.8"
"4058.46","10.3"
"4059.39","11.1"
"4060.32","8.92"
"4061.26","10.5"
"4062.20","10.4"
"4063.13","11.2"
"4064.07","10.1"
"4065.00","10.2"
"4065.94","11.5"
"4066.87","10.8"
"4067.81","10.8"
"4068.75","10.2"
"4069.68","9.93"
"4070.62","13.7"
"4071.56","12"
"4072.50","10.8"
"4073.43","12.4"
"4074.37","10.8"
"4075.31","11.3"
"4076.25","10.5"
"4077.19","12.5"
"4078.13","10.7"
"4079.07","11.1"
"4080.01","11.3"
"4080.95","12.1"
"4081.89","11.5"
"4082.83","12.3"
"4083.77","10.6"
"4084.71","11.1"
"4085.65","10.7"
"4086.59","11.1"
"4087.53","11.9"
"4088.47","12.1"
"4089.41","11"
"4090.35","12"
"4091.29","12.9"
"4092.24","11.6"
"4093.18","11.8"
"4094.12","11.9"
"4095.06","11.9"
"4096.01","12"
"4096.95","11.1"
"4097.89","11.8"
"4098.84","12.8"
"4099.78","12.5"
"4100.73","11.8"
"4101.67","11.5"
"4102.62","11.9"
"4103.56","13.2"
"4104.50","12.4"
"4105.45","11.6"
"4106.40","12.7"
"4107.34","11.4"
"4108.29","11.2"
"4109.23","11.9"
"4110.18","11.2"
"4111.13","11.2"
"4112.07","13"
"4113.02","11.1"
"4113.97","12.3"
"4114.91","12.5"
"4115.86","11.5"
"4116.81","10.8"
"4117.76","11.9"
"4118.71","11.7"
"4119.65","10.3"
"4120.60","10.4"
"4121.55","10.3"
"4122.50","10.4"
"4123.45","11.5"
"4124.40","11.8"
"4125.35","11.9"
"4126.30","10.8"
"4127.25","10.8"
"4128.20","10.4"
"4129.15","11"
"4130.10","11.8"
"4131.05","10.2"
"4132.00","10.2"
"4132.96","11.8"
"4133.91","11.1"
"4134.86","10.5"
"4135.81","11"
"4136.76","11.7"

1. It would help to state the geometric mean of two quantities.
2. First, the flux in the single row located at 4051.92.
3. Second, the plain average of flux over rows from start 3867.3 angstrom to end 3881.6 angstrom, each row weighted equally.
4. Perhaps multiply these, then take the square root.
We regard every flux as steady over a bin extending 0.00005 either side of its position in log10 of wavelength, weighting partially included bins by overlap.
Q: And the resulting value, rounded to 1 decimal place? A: 11.7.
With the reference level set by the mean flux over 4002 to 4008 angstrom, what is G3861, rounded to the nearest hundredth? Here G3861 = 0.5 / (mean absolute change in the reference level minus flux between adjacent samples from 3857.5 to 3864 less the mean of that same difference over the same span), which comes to 0.19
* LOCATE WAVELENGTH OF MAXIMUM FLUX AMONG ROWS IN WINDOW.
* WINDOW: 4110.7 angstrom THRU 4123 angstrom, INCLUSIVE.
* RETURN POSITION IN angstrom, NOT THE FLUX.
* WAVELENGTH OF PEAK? 4112.07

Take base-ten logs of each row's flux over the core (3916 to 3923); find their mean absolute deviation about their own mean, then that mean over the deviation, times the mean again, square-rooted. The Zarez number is 6.2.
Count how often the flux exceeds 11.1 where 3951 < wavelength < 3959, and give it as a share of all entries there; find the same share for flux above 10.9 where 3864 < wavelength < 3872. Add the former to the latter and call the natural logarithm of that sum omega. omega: 0.51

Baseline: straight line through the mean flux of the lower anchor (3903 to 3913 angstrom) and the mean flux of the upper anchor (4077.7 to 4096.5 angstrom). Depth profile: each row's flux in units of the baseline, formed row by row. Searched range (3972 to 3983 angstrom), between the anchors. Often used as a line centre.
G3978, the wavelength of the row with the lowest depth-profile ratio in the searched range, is 3976.13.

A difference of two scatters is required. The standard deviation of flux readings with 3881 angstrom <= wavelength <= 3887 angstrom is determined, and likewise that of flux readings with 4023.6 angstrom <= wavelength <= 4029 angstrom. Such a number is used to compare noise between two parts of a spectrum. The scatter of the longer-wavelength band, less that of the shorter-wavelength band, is -0.3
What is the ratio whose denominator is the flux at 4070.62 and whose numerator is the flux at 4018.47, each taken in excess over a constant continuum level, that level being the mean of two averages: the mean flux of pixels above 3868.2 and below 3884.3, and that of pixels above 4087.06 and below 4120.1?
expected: -1.9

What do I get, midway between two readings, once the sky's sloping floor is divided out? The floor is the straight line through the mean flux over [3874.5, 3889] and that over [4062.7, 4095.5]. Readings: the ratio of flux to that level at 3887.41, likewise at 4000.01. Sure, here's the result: 1.00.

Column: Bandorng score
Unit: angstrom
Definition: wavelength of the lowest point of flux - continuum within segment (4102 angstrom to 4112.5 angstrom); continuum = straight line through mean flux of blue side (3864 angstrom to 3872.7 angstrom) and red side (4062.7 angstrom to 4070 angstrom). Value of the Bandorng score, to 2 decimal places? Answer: 4108.29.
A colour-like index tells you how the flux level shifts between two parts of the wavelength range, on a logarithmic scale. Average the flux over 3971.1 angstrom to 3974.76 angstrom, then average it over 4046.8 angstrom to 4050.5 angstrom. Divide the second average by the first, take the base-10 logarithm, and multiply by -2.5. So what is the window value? 0.14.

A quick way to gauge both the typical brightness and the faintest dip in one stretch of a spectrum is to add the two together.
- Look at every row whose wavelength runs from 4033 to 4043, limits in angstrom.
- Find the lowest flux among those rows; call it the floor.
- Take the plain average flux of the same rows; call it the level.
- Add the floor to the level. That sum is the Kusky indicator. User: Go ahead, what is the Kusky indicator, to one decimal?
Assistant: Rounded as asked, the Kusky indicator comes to 17.1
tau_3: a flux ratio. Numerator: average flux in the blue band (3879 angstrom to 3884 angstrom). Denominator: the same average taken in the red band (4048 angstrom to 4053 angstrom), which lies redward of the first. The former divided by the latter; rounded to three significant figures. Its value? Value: 1.23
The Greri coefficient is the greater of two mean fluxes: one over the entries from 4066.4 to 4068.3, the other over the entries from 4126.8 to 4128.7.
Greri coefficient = 10.8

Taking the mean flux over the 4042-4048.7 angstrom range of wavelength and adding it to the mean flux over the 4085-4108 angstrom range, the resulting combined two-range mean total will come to 21.9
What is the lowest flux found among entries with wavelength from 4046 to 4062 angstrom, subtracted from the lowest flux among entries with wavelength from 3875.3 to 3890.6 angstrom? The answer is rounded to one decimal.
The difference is 2.1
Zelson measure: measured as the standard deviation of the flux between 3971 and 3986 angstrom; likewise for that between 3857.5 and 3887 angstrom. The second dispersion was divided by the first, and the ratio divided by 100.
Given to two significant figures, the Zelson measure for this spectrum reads 0.018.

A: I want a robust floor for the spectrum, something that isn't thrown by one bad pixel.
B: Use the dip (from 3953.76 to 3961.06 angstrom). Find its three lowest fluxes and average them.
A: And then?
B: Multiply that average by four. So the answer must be 43.3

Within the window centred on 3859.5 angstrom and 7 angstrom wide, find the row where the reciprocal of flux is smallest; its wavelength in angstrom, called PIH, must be 3857.99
